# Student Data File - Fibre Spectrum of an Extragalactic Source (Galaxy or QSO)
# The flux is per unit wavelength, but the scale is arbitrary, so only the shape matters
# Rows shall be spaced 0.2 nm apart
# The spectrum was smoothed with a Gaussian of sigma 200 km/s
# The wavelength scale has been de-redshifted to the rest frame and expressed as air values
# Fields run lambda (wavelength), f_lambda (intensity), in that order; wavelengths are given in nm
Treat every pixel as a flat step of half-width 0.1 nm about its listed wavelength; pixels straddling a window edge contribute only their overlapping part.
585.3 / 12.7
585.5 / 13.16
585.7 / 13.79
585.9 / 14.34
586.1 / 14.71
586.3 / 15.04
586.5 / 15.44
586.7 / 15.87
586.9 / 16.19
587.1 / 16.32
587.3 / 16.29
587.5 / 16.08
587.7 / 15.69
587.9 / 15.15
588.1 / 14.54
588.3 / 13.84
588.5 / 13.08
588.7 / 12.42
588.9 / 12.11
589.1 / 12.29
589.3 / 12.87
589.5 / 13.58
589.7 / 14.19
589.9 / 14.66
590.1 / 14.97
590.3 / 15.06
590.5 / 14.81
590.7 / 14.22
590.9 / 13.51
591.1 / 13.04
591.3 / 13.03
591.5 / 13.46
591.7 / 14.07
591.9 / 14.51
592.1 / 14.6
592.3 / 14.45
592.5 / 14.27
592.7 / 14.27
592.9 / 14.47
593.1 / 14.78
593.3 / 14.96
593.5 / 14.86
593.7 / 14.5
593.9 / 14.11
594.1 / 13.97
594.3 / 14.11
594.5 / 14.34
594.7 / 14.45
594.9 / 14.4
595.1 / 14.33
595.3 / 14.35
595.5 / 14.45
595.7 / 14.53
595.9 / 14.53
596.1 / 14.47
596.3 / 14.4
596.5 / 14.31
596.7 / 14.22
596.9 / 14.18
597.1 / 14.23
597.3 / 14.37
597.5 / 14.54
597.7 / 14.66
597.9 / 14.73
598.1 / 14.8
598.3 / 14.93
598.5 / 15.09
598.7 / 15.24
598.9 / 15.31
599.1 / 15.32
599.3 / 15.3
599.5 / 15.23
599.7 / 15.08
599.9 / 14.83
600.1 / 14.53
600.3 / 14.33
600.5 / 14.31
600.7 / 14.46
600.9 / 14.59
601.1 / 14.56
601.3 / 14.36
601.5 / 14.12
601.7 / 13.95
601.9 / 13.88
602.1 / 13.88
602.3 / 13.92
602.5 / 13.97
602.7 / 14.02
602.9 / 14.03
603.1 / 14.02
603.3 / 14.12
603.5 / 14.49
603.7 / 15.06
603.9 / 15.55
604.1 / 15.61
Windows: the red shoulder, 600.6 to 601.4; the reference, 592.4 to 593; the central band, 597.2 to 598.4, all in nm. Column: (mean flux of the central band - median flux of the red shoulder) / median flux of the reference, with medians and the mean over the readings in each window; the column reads 0.011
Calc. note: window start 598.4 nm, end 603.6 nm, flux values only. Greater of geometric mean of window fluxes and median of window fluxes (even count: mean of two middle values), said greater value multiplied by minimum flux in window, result 201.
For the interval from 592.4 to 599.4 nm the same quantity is 203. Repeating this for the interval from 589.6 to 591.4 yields 185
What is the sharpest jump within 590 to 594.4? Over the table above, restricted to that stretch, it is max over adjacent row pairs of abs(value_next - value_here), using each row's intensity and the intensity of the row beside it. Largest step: 0.71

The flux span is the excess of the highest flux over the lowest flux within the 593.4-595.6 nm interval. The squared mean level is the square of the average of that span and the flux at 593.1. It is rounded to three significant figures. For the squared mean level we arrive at 61.4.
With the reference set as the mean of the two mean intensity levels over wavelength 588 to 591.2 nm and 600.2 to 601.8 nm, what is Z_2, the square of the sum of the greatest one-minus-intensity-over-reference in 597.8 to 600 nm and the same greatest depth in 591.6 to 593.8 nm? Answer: 0.0030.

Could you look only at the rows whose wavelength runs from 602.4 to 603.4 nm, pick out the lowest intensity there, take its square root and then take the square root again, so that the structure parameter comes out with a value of 1.93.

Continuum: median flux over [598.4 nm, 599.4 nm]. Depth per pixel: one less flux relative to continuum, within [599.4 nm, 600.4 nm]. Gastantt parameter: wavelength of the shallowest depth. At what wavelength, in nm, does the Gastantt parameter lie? 599.5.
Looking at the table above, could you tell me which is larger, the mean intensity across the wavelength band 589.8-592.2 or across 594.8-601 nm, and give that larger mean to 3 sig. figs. 14.6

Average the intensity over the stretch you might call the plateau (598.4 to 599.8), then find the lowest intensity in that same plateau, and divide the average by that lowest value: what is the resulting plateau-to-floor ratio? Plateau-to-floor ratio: 1.01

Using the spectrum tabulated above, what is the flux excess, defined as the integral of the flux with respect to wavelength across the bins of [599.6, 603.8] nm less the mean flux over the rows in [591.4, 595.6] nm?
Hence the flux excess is 45.7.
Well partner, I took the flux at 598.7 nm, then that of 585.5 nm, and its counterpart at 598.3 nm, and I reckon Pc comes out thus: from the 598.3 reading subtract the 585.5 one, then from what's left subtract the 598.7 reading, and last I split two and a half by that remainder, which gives -0.186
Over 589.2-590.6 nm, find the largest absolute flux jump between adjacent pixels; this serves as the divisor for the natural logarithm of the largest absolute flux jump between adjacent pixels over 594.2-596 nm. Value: -2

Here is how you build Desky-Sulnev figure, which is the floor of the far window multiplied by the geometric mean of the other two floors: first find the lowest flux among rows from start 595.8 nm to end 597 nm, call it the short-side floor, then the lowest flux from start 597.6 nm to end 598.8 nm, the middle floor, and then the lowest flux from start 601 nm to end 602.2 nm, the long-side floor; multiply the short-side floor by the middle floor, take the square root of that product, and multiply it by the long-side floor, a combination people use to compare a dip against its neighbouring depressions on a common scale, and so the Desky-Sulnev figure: 200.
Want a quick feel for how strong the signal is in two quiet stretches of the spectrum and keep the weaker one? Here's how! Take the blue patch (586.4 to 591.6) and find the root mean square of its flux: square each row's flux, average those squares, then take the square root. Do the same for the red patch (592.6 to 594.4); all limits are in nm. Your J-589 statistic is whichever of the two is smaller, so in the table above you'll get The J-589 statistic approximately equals 14.4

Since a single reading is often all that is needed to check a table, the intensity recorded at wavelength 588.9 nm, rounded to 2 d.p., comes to 12.11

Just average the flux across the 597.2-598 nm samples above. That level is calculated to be 14.6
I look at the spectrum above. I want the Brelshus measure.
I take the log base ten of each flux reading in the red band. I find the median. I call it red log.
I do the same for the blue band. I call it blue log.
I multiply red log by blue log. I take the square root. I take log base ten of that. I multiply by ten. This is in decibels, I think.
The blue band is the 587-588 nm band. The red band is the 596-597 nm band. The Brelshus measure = 0.721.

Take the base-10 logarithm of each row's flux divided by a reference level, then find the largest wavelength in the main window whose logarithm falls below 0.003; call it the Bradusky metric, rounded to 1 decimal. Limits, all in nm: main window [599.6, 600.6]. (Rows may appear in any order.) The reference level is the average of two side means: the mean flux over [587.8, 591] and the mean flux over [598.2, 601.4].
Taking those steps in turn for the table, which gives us 600.5 nm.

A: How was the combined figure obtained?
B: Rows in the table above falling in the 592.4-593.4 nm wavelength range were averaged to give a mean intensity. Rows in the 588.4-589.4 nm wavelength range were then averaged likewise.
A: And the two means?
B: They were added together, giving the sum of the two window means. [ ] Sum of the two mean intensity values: 27.1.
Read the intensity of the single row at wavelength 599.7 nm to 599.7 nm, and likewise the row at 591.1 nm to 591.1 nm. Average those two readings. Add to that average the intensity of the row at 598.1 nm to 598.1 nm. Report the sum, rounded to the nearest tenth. 28.9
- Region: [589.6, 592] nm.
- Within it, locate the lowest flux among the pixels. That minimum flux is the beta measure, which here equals 13.03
